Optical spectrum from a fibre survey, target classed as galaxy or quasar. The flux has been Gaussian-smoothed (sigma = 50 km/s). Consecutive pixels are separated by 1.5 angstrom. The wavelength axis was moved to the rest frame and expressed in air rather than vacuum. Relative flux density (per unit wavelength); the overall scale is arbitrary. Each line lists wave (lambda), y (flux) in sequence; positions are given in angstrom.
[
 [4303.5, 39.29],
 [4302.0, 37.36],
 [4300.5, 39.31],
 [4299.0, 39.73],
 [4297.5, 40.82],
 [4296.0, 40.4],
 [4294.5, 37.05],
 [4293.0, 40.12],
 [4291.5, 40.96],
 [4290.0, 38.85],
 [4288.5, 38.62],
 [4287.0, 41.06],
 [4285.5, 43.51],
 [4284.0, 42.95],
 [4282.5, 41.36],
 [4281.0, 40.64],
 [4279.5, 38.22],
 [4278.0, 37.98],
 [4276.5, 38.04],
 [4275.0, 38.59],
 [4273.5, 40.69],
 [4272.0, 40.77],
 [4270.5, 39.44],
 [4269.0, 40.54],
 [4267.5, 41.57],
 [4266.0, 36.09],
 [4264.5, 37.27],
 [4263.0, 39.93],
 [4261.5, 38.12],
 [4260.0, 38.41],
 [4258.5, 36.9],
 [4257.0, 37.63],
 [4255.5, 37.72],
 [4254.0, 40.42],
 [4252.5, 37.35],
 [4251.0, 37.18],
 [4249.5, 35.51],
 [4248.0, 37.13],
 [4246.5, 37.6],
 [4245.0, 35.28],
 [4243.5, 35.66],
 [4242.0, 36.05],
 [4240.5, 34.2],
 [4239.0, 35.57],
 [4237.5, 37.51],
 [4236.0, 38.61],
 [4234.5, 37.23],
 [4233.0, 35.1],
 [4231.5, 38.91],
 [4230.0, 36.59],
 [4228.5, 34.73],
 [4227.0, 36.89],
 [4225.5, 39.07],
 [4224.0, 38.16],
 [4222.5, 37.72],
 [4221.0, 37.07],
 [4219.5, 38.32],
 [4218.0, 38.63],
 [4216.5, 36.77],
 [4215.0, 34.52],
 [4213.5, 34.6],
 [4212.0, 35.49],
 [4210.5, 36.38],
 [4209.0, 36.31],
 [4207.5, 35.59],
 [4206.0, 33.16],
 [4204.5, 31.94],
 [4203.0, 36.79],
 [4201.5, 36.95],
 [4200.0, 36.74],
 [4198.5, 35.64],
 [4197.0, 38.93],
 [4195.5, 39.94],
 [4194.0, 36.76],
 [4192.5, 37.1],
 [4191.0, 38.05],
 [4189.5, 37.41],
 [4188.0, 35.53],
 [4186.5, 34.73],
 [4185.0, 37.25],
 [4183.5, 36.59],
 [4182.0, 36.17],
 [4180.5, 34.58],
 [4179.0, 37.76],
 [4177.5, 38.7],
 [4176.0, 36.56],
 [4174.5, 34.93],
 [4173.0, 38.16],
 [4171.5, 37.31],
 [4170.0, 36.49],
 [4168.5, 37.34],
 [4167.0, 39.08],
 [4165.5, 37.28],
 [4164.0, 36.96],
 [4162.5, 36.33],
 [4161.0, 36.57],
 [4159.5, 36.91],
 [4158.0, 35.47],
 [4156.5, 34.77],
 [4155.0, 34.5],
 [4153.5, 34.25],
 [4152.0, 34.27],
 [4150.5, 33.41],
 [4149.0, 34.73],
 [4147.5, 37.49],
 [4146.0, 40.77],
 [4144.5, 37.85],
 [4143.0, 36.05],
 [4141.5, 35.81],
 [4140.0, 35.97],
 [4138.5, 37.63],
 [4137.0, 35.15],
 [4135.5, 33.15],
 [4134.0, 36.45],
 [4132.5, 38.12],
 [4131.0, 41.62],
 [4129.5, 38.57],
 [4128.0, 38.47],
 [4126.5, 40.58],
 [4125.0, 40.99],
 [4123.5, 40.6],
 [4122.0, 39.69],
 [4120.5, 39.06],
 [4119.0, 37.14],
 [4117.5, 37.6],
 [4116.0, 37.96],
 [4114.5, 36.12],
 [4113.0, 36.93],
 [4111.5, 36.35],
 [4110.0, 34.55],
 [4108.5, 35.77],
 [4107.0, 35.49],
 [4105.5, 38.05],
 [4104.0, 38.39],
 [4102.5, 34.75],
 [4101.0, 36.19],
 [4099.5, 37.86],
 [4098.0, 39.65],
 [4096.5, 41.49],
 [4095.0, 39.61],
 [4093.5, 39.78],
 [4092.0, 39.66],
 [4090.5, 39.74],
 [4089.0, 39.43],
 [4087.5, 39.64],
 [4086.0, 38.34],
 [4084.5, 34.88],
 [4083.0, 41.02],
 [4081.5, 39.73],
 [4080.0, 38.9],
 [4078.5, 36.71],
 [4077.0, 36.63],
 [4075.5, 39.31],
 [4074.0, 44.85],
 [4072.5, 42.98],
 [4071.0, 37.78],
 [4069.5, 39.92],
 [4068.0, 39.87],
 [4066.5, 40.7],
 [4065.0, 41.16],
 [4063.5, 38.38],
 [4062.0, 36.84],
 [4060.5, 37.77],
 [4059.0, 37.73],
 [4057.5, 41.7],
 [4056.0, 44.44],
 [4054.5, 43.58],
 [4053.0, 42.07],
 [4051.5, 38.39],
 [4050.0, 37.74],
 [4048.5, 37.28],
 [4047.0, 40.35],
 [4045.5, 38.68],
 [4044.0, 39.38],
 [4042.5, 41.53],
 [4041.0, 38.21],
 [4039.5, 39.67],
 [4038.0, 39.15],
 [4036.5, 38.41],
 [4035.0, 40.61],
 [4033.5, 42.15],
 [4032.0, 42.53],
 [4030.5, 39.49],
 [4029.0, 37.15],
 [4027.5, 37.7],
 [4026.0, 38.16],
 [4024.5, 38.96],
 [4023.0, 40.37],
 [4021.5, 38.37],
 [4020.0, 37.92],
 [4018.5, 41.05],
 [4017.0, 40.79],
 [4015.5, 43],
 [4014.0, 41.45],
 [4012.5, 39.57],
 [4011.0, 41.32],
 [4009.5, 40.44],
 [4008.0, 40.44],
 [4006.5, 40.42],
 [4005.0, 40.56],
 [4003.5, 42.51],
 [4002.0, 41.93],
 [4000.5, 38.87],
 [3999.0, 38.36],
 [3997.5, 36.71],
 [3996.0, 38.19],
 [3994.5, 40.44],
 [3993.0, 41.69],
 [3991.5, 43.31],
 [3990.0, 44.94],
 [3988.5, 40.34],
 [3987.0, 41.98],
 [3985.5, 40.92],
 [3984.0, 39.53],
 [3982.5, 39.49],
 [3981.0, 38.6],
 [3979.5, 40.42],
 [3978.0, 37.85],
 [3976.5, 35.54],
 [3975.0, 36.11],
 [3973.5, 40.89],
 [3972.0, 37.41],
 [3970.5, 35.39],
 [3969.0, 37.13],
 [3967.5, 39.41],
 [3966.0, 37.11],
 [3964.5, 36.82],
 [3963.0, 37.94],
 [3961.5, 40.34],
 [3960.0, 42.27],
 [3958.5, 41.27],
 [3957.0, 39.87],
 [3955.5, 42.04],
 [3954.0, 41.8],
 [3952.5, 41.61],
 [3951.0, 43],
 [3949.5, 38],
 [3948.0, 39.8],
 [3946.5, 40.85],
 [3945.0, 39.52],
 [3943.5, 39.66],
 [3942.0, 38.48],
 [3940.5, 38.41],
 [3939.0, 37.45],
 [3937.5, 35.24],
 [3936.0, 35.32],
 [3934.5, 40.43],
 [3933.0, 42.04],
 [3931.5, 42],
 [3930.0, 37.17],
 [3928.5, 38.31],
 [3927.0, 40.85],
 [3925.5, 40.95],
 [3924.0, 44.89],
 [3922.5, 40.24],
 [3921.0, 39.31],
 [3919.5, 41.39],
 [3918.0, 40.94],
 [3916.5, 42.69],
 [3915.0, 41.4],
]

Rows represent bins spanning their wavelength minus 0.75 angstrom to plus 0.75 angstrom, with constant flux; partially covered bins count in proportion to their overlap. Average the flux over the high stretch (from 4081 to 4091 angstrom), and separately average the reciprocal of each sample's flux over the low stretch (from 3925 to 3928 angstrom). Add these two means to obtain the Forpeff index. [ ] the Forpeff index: 39.0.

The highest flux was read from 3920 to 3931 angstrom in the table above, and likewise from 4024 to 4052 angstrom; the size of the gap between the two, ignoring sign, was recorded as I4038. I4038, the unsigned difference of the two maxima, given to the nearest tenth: 2.4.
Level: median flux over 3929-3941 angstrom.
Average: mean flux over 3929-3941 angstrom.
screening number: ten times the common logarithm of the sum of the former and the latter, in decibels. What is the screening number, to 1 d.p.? 18.8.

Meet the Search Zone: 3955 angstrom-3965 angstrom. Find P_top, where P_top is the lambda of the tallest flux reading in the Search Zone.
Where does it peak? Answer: 3960.0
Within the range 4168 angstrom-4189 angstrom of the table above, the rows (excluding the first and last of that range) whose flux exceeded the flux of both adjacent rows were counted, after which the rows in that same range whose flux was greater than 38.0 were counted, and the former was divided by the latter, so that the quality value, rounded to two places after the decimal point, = 1.50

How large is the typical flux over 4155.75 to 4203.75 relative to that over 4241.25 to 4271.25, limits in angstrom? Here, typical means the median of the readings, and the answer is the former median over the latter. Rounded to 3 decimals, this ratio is 0.983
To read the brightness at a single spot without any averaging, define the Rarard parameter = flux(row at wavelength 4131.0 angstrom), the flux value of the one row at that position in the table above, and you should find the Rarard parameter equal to 41.62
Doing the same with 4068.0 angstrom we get 39.87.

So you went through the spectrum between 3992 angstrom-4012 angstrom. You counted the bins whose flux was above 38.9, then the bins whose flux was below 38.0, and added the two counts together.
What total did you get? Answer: 10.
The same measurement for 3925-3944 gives 10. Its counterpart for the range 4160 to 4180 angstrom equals 11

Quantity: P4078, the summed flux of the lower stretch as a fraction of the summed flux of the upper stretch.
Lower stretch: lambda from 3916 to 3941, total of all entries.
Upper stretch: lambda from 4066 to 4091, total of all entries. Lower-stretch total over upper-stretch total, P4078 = 1.01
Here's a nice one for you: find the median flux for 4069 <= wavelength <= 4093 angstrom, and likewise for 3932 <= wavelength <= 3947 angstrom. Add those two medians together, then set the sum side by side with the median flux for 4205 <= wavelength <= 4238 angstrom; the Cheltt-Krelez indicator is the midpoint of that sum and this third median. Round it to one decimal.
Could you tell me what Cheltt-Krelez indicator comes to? 57.7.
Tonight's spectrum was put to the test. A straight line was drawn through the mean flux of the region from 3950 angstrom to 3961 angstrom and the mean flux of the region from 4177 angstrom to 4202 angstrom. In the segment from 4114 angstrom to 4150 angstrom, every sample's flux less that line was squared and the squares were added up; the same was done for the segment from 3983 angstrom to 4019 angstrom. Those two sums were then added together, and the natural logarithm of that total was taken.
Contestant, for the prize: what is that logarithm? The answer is 5.19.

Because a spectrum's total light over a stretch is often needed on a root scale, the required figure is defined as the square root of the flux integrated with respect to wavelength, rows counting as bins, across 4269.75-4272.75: 11.0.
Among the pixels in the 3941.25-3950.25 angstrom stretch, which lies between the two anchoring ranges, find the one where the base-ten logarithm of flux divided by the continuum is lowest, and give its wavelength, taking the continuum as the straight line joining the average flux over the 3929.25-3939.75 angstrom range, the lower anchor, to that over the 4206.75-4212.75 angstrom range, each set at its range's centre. 3949.5 angstrom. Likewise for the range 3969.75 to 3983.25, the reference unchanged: 3970.5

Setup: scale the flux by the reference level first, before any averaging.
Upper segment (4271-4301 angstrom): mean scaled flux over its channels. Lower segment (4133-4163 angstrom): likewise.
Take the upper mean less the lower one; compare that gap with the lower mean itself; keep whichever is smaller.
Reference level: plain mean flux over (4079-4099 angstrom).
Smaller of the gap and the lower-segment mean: 0.10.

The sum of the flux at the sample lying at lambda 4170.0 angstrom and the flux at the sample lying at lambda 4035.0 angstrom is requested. 77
